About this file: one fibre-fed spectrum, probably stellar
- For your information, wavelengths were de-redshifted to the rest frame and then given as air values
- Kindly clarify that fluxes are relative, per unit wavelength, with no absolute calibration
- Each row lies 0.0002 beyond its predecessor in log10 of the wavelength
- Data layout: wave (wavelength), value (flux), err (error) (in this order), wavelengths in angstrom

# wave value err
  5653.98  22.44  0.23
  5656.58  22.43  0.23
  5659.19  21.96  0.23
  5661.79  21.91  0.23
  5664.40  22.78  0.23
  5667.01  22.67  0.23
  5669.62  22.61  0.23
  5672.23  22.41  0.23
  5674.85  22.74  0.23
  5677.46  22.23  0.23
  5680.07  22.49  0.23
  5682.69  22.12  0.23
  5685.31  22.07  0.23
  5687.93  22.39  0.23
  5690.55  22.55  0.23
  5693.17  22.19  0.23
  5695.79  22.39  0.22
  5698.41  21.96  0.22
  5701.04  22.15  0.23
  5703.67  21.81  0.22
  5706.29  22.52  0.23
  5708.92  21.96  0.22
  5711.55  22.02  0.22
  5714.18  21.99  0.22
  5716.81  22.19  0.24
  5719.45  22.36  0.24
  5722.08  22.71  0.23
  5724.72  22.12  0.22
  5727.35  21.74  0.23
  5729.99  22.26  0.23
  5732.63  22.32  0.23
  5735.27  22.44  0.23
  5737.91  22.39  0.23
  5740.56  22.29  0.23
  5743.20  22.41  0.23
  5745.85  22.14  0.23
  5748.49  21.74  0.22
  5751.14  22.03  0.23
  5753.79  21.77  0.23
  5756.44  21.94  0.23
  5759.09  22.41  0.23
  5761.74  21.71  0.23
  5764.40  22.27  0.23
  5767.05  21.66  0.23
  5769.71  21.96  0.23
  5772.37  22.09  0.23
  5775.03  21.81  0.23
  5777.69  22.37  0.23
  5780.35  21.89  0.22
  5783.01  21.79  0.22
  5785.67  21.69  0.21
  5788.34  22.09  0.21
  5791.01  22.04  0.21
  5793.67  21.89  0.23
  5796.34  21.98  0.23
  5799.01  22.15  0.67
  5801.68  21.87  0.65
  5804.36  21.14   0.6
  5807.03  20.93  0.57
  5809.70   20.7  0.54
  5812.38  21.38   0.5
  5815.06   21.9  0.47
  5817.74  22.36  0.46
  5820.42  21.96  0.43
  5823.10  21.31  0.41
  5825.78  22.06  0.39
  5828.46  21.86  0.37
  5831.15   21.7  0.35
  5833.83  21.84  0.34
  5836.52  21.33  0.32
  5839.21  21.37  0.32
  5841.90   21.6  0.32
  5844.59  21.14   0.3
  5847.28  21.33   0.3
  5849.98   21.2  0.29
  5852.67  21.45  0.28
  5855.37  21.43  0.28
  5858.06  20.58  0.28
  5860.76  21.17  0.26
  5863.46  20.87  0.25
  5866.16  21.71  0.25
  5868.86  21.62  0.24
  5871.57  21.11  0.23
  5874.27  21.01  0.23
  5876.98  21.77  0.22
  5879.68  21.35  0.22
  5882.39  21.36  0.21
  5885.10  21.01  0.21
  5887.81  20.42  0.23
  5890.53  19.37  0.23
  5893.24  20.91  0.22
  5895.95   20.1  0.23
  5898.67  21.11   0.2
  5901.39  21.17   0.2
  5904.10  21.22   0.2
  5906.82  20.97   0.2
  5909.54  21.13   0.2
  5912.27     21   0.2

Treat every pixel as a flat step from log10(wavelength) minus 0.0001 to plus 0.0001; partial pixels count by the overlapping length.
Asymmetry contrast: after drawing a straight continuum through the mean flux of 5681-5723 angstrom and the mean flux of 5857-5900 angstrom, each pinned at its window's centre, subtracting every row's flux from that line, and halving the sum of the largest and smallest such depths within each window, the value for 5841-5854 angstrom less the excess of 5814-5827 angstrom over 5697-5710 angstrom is 0.33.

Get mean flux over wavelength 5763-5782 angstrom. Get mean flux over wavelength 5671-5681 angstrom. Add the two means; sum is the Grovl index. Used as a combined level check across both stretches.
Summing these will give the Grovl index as 44.5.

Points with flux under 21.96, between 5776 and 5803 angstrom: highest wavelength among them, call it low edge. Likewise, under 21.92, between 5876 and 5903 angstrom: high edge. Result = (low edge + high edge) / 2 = 5851.5 angstrom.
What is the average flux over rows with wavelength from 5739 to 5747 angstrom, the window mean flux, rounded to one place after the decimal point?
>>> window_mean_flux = 22.3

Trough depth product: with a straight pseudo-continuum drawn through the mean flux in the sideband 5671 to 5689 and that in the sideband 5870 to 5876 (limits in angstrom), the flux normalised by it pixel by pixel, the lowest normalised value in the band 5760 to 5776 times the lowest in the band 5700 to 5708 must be 0.98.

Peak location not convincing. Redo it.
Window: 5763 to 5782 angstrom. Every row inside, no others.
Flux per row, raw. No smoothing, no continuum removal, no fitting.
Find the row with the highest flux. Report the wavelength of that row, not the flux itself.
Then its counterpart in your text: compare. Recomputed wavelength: 5777.69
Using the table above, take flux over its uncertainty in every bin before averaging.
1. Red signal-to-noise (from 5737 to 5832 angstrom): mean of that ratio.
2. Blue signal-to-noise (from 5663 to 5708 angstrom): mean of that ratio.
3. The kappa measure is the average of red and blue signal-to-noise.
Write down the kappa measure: 88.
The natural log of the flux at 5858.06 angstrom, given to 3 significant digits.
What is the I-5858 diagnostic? 3.02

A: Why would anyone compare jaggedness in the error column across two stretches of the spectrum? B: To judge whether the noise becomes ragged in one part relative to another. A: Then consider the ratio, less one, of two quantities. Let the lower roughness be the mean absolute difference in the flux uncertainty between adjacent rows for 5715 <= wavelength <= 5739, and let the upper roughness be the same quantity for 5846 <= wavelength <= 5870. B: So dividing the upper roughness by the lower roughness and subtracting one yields 1.0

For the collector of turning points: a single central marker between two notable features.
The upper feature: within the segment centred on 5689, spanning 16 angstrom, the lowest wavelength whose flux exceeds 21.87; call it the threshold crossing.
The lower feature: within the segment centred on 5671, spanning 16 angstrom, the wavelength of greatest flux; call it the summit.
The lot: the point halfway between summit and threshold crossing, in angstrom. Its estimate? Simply 5673.5 angstrom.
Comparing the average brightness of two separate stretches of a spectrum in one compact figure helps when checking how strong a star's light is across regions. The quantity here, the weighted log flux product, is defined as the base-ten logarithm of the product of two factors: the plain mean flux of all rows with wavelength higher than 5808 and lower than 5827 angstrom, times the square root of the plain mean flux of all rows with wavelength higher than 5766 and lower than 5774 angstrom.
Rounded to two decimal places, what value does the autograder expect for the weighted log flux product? 2.01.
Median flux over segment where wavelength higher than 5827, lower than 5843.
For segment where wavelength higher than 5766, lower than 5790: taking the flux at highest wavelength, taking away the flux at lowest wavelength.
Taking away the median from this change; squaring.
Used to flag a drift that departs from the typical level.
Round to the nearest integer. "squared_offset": 450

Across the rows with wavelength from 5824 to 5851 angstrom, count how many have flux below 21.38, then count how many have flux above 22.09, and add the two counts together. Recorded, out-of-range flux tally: 5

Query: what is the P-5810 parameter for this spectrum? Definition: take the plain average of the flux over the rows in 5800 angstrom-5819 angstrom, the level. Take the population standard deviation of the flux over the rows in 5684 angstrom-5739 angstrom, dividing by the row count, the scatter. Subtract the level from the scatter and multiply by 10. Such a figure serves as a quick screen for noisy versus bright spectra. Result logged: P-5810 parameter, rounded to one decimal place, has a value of -212.2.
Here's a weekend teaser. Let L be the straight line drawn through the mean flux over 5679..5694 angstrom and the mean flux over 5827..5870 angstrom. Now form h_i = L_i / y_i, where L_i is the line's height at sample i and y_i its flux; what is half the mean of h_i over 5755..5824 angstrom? 0.498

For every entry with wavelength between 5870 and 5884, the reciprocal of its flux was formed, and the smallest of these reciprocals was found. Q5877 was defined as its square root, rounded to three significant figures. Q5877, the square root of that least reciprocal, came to 0.214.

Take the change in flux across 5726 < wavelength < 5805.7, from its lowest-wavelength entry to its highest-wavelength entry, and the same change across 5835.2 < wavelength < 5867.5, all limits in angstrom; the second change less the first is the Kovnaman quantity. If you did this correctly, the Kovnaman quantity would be 1.0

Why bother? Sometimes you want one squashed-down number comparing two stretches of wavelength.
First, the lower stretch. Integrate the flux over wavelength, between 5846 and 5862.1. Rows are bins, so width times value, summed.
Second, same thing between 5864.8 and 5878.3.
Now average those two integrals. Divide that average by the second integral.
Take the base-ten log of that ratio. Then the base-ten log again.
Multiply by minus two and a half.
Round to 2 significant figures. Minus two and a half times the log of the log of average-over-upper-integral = 3.6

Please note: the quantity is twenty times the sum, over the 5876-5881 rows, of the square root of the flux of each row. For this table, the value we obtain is 186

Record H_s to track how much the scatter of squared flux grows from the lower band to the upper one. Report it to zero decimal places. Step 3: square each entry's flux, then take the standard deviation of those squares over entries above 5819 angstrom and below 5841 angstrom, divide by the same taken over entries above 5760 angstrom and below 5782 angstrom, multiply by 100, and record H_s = 116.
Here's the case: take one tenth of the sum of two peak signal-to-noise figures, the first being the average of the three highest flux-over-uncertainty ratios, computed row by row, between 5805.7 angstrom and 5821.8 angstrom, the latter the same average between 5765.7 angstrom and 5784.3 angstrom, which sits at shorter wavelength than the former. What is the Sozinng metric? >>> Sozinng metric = 14.7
